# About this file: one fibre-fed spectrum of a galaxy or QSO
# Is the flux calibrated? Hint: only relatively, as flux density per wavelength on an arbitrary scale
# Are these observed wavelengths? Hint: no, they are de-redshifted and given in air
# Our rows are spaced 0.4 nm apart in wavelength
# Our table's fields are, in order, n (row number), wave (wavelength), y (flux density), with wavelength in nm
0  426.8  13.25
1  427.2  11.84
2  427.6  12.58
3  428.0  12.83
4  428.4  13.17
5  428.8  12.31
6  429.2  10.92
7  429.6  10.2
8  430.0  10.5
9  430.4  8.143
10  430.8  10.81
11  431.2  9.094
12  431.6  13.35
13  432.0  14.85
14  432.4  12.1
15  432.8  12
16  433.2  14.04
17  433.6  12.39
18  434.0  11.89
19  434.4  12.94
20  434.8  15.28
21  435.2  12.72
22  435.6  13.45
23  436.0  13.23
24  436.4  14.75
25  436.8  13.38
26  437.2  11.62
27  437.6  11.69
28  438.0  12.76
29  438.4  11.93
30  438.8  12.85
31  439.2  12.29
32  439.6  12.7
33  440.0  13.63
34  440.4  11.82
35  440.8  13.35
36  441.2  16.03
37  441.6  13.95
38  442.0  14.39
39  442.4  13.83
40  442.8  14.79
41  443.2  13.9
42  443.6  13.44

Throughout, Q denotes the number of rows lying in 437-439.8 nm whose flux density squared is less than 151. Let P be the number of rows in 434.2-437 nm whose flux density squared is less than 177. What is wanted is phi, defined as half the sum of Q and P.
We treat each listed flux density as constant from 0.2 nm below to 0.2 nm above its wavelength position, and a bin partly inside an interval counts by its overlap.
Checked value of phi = 3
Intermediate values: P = 3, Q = 3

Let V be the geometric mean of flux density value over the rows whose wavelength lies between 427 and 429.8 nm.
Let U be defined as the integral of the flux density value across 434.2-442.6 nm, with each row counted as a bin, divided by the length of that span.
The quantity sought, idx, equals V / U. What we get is 0.90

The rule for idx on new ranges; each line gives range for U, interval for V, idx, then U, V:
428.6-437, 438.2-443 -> 1.09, 12.3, 13.4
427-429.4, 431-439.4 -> 1.04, 12.3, 12.7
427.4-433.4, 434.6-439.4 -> 1.10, 11.8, 13.0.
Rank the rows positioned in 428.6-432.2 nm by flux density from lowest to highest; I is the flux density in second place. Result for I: 9.094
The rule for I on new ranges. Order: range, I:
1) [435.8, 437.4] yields 13.23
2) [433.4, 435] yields 12.39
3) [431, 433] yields 12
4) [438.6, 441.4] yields 12.29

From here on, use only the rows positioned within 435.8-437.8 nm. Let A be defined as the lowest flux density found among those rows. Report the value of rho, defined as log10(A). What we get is 1.07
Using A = 11.62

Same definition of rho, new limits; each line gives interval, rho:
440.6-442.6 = 1.13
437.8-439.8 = 1.08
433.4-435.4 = 1.08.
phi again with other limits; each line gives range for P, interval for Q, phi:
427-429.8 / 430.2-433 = 6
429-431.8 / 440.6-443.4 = 3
